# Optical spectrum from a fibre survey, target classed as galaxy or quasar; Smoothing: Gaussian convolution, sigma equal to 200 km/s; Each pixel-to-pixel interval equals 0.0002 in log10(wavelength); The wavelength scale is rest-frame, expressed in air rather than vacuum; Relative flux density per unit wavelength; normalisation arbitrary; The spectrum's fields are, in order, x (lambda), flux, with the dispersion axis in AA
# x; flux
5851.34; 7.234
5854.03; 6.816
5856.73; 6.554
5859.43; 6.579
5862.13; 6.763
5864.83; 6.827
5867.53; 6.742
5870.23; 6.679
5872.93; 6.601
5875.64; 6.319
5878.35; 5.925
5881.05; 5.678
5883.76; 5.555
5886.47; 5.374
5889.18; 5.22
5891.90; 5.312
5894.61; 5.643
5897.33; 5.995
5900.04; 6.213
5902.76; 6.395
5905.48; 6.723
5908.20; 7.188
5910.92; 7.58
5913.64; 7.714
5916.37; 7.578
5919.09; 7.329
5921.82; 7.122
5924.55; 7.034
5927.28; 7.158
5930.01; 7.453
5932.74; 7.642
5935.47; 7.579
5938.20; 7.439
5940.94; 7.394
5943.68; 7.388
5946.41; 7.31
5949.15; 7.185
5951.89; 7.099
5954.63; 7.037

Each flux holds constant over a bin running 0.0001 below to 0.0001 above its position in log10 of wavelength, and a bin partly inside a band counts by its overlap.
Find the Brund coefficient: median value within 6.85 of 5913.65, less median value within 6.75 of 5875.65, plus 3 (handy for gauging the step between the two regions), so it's 4.3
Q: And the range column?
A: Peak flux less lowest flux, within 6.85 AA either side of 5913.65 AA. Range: 0.53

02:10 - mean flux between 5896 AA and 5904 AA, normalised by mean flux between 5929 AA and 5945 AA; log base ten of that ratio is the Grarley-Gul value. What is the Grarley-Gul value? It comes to -0.082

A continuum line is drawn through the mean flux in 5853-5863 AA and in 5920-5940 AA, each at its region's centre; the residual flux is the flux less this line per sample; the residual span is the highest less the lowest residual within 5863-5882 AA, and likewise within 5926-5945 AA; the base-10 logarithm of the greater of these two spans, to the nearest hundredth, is 0.11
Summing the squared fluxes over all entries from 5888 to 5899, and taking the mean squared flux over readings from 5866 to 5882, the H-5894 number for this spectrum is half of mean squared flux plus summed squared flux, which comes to 82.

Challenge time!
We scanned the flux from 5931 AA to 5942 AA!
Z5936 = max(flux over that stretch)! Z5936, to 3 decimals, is 7.642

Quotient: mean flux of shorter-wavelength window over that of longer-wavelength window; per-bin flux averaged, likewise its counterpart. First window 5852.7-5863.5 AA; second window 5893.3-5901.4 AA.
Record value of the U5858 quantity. 1.12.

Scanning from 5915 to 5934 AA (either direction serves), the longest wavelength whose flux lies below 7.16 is 5927.28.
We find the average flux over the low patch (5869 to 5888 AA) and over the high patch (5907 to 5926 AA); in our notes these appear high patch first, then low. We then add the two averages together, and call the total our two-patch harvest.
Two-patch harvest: 13.4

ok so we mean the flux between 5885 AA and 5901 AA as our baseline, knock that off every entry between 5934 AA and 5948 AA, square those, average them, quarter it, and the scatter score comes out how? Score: 0.8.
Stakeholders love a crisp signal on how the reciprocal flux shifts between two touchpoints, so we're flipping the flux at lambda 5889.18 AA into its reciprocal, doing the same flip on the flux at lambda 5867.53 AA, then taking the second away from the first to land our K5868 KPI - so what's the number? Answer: 0.04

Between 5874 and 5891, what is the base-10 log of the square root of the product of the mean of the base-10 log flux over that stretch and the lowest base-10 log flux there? -0.13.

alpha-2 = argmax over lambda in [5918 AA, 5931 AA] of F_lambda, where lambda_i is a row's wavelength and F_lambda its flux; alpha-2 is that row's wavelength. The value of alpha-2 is 5930.01 AA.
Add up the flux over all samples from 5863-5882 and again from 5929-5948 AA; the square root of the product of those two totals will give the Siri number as 48.3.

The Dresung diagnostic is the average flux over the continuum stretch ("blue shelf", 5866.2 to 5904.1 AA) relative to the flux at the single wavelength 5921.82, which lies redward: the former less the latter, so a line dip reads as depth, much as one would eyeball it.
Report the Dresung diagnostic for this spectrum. -1.15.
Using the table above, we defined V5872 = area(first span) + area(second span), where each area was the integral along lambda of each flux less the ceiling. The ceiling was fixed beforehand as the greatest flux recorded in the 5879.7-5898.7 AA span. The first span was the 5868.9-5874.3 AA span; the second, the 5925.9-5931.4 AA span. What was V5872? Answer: 11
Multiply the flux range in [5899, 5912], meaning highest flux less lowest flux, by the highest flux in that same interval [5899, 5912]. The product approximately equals 10.4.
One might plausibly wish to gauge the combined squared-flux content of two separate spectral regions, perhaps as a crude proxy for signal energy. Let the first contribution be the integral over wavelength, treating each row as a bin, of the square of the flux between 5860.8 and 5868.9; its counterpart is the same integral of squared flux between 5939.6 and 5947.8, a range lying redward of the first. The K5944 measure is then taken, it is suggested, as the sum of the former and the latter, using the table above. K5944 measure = 817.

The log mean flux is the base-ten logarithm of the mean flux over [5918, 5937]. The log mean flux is 0.87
